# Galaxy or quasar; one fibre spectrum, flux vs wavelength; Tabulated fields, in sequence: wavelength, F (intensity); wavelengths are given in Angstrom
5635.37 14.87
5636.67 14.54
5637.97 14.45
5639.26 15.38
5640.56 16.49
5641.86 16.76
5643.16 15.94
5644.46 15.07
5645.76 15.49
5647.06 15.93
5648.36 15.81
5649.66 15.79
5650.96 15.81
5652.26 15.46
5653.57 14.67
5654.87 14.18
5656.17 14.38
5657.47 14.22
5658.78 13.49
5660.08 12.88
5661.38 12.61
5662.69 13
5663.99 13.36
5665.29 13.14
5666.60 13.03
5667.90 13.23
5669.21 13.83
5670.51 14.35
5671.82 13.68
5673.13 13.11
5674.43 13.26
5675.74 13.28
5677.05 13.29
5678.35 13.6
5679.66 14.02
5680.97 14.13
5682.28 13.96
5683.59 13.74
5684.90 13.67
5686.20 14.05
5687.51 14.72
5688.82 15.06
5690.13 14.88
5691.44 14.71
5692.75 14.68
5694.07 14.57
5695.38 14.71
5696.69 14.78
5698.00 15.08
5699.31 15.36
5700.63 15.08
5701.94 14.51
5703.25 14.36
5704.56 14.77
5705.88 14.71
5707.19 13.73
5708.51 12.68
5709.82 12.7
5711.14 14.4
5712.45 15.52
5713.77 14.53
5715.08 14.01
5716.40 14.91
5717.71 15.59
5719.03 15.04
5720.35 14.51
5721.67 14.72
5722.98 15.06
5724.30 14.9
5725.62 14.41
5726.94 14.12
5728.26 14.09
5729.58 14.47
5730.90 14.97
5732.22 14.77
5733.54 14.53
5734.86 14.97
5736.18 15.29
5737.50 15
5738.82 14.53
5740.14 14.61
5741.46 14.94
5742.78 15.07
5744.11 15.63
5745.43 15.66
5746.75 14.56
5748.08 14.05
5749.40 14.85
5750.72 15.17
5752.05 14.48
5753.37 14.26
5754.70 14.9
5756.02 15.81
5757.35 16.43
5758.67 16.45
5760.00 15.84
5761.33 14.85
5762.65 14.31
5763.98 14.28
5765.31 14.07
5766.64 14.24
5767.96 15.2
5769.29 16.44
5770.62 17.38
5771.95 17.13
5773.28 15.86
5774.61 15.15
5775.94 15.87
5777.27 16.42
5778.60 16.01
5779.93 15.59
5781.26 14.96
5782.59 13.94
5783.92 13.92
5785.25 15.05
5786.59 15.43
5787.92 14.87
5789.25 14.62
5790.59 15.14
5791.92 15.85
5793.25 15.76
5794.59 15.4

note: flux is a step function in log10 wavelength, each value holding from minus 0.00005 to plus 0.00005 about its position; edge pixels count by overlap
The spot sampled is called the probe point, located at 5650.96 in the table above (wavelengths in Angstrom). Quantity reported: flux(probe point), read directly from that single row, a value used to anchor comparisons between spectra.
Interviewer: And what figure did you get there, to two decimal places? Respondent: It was 15.81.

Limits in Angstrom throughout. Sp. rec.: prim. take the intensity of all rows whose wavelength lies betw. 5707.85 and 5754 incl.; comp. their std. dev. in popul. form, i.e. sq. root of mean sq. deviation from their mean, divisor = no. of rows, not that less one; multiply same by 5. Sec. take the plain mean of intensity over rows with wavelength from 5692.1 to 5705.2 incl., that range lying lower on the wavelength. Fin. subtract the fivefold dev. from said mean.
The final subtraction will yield 11.5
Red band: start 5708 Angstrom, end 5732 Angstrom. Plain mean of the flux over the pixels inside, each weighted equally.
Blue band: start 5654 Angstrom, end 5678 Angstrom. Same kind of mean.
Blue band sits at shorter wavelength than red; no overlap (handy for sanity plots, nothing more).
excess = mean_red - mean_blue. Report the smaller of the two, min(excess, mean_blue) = 1.0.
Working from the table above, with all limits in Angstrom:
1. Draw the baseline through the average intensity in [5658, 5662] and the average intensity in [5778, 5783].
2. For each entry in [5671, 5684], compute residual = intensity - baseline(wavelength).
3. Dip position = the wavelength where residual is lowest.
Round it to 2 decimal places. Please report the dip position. 5673.13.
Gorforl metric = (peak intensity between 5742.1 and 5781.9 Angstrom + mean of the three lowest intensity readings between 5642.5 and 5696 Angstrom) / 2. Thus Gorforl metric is 15.1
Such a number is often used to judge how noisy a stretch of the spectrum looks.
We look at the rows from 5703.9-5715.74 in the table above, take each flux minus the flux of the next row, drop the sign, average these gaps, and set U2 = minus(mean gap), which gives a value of -0.8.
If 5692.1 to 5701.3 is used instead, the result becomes -0.2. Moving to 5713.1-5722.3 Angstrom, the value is -0.6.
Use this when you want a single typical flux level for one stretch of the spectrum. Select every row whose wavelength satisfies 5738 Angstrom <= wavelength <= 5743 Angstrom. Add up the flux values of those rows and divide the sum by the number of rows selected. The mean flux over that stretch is 14.79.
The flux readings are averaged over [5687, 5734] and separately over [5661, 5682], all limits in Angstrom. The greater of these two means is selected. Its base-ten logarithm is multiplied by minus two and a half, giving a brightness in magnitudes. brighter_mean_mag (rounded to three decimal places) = -2.911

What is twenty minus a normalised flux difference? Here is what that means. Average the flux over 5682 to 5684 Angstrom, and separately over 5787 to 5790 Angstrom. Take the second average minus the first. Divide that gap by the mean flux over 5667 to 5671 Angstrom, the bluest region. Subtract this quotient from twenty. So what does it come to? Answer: 19.9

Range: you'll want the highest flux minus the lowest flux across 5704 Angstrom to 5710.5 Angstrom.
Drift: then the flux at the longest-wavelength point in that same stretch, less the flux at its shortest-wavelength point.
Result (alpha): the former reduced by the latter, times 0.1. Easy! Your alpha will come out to 0.416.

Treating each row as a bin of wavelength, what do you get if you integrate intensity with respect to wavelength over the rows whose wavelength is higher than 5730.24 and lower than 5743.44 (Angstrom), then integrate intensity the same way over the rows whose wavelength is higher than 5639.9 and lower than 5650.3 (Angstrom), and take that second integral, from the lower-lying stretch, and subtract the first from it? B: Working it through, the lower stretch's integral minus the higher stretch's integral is -31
